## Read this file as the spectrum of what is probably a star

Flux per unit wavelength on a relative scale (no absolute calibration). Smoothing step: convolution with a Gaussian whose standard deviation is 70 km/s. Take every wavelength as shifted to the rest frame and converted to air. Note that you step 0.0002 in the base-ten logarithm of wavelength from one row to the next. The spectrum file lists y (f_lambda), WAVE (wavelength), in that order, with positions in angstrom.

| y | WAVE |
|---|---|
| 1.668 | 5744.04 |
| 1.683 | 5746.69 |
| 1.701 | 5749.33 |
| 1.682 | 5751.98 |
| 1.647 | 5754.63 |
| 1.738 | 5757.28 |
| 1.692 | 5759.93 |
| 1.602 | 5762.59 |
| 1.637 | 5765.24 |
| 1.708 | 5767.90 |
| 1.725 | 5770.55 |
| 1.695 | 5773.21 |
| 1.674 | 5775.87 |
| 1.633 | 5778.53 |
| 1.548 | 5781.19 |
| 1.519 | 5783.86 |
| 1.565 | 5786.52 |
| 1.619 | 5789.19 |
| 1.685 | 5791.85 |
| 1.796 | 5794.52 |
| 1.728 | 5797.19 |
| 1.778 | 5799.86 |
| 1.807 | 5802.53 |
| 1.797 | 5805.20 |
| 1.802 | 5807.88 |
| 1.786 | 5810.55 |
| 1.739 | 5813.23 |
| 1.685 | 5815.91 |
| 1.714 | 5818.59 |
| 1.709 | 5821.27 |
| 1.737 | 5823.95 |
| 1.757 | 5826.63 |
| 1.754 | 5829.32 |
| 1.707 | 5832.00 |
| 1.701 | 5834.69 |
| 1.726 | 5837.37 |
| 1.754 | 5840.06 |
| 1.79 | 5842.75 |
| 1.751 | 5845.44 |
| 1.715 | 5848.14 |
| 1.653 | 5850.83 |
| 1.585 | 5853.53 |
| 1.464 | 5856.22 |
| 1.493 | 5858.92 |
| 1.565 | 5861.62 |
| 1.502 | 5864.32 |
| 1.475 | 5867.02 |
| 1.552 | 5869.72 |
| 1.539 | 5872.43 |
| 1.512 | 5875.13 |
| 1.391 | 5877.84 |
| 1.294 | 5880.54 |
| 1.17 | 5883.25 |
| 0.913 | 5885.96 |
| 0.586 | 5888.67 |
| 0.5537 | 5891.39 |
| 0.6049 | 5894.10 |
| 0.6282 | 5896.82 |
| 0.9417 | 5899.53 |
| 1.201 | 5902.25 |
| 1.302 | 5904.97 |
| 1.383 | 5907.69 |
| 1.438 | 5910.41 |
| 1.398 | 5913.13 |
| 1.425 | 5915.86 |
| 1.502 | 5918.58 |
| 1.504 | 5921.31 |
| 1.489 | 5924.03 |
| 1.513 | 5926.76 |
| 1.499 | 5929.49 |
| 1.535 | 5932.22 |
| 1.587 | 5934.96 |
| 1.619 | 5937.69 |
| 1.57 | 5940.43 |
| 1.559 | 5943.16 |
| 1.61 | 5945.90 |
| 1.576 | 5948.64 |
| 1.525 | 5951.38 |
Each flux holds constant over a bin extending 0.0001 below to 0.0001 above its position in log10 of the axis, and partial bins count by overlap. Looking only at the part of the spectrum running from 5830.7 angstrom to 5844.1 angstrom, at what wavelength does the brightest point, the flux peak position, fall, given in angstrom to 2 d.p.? 5842.75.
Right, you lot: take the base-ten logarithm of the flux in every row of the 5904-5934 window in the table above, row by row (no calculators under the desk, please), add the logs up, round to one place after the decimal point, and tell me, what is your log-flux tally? 1.8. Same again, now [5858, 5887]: 1.6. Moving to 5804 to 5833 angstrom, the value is 2.7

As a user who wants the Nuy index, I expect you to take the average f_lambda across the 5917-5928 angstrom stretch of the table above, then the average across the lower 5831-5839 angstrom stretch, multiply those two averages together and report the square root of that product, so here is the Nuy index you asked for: 1.60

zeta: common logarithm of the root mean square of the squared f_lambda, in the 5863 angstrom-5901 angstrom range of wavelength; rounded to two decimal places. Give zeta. 0.21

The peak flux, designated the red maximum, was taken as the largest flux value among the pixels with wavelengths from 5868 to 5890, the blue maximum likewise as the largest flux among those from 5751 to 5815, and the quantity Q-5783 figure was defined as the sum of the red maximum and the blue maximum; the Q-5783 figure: 3.36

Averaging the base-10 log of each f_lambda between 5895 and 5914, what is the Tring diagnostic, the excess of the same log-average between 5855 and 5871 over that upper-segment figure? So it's 0.1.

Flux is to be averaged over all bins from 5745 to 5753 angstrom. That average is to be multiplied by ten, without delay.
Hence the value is 16.9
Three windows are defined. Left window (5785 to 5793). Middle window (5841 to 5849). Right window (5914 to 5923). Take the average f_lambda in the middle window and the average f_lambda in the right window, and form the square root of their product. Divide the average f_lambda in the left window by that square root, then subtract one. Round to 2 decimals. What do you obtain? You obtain 0.01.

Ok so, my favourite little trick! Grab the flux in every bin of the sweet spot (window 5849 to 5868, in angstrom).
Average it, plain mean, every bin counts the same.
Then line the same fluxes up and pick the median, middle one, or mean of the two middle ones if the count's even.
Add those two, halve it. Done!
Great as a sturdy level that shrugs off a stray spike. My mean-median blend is 1.52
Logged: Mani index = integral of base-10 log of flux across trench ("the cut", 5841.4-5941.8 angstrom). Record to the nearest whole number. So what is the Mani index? 12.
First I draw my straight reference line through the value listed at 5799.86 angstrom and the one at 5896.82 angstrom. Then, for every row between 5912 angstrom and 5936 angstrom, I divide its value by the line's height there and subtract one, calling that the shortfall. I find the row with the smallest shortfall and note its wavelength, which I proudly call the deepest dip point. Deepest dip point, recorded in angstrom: 5913.13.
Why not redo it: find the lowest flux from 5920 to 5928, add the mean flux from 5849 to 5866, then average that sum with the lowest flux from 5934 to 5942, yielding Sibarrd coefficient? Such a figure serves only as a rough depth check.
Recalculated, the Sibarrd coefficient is 2.30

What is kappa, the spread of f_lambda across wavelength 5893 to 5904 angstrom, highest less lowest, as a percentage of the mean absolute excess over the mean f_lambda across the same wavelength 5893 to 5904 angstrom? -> 262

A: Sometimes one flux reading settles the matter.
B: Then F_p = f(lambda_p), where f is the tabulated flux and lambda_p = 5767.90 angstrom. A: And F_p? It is 1.708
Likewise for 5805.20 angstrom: 1.797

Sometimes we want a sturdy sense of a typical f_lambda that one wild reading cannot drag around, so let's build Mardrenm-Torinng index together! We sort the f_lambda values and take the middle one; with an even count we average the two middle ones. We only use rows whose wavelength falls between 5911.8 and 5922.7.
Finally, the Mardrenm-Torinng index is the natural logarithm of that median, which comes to 0.38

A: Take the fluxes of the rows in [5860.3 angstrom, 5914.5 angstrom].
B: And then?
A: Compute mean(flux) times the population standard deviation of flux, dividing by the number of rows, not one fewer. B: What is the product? 0.42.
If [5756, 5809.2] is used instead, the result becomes 0.14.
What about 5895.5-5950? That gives 0.34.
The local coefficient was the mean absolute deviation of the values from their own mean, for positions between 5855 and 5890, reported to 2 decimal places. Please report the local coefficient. 0.22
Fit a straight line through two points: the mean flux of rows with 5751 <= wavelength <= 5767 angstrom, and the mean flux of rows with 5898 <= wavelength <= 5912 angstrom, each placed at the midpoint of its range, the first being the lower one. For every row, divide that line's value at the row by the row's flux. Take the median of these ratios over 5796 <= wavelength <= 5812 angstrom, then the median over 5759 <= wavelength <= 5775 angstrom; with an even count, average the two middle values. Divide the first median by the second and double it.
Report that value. 1.76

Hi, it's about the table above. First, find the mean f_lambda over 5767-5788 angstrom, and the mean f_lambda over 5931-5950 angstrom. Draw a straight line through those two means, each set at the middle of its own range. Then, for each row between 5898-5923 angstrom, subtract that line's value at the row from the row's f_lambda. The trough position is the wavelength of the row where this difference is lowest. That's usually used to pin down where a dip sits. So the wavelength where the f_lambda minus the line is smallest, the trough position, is 5899.53 angstrom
